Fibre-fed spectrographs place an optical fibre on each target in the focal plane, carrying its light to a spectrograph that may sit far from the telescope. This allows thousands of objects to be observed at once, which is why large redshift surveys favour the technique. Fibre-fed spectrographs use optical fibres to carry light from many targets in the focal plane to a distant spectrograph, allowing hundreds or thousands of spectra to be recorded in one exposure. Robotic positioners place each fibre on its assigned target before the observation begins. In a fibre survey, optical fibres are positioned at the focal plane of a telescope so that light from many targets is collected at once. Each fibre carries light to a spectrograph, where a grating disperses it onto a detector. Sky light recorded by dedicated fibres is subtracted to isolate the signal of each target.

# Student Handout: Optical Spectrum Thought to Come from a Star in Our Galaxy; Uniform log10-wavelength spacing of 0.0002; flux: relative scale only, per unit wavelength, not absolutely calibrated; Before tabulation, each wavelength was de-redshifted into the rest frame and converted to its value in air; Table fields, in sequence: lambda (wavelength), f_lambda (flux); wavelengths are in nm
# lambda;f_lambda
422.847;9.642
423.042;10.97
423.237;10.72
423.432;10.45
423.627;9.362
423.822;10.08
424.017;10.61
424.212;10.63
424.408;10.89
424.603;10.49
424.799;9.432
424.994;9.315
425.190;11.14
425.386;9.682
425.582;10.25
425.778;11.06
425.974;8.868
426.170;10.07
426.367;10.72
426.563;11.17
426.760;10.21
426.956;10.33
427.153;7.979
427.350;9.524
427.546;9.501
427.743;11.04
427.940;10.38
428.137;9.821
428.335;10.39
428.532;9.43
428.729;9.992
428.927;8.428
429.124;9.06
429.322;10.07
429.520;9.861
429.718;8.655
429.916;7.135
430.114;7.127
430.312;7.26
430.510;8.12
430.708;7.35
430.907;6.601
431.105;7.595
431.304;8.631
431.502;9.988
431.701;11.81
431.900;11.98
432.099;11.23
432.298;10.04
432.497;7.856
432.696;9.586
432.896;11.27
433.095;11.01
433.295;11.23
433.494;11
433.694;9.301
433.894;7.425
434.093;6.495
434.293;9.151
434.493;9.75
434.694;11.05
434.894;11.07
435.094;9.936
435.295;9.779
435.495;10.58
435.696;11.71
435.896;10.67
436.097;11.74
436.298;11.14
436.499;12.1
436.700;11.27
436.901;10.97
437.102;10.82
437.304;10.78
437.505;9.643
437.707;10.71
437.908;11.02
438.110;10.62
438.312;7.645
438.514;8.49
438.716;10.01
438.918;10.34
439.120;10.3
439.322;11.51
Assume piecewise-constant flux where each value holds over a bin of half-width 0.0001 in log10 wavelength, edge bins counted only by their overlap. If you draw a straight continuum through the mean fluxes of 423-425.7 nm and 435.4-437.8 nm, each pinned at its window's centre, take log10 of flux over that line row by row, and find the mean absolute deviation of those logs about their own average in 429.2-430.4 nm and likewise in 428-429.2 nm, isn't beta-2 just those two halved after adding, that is 0.044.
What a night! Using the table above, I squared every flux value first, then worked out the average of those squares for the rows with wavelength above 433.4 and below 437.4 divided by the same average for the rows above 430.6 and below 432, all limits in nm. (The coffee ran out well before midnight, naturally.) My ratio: 1.24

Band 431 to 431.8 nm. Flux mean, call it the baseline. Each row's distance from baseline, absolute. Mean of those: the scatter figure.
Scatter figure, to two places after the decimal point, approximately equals 1.39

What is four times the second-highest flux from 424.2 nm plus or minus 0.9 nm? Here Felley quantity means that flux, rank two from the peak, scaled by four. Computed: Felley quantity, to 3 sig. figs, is 42.5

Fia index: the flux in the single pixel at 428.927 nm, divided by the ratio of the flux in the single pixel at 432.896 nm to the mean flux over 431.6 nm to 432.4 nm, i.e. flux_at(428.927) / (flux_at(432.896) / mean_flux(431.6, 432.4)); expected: 8.4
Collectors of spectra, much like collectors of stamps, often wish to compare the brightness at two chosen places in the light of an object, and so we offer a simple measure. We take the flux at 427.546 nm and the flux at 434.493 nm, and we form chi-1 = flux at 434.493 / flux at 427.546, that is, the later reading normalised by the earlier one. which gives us 1.03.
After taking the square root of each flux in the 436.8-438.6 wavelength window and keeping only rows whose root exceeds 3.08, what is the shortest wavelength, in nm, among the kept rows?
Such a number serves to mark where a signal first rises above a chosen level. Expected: 436.901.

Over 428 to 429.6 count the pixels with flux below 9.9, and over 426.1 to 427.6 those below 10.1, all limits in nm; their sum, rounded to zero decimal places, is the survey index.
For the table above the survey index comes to 9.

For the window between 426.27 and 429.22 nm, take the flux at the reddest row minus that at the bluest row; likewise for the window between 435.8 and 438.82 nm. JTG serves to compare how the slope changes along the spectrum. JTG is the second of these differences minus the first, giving 1.0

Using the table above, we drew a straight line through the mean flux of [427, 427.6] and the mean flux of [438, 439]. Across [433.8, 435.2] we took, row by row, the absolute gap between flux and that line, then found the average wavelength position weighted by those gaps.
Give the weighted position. 434.41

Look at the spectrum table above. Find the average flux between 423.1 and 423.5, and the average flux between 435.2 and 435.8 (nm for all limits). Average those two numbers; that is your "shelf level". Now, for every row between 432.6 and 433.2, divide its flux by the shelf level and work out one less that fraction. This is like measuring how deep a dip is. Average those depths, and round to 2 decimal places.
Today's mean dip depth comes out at 0.00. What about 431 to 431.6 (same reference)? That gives 0.18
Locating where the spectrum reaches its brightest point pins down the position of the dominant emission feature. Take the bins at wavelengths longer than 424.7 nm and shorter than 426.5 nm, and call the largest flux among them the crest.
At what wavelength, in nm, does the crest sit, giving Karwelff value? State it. 425.190 nm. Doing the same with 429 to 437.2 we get 436.499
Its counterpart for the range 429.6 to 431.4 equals 429.718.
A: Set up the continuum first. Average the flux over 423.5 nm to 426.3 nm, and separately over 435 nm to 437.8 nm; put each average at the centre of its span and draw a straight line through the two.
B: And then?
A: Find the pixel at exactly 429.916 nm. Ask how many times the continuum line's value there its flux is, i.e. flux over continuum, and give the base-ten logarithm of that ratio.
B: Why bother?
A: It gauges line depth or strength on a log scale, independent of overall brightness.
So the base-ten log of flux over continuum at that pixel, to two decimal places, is -0.17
